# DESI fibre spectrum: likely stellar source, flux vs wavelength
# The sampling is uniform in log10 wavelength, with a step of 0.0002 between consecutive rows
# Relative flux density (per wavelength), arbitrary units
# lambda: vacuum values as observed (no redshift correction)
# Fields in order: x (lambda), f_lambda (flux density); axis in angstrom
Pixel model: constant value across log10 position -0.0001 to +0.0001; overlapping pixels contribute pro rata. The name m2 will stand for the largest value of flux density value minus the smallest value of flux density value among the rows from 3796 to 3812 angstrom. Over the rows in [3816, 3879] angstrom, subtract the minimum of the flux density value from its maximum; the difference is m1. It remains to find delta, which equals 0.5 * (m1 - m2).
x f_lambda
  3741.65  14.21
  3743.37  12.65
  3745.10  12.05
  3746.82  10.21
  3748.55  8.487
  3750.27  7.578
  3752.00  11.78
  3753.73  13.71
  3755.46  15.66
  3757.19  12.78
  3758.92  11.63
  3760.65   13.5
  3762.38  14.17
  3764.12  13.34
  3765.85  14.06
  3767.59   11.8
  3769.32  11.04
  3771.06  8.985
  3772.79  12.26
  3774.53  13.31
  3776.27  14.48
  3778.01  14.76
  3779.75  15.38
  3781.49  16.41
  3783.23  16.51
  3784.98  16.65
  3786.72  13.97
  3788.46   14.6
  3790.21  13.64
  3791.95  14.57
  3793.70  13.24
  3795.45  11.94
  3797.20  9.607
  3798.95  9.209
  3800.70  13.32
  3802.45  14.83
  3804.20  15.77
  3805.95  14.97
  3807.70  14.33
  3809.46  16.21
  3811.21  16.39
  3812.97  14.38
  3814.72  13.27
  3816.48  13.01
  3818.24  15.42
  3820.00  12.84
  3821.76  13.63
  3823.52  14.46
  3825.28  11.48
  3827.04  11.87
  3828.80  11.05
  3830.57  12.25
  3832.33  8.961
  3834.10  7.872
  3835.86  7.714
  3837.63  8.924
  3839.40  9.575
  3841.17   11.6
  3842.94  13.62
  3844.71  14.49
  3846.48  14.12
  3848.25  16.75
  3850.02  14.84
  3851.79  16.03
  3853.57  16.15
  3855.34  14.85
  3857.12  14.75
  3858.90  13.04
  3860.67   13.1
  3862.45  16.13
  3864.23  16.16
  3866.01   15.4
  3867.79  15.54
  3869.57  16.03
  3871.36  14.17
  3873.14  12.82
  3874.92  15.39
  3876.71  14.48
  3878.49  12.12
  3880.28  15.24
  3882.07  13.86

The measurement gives 0.9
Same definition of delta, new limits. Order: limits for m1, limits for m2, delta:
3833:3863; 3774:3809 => 0.8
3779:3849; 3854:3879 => 2.5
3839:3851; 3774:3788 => 1.9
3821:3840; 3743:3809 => -1.2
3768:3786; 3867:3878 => 2.2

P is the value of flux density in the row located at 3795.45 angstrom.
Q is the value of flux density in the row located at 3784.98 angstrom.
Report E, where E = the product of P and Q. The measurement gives 199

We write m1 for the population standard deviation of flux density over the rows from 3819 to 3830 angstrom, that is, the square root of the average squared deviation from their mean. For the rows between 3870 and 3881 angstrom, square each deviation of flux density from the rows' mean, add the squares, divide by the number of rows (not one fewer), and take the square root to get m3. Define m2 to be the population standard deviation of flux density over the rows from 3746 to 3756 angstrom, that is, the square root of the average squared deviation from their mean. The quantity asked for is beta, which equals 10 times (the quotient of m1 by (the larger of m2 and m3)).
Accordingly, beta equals 4.3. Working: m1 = 1.21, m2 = 2.8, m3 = 1.2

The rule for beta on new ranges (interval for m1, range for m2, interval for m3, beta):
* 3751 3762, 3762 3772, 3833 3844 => 6.4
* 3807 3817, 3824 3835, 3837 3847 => 6.0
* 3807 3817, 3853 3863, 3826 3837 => 7.1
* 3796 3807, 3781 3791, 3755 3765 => 20.7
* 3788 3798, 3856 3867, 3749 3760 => 7.0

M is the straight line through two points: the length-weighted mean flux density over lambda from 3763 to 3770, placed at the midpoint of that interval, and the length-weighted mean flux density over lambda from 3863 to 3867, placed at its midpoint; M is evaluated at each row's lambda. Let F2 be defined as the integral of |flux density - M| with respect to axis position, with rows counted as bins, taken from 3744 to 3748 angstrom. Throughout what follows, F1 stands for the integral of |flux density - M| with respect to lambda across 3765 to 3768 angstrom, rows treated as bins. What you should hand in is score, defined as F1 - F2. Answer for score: -1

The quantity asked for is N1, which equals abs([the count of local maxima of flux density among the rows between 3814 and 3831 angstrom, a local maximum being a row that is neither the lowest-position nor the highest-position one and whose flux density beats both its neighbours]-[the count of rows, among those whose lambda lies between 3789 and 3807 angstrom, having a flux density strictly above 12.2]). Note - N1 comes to 4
